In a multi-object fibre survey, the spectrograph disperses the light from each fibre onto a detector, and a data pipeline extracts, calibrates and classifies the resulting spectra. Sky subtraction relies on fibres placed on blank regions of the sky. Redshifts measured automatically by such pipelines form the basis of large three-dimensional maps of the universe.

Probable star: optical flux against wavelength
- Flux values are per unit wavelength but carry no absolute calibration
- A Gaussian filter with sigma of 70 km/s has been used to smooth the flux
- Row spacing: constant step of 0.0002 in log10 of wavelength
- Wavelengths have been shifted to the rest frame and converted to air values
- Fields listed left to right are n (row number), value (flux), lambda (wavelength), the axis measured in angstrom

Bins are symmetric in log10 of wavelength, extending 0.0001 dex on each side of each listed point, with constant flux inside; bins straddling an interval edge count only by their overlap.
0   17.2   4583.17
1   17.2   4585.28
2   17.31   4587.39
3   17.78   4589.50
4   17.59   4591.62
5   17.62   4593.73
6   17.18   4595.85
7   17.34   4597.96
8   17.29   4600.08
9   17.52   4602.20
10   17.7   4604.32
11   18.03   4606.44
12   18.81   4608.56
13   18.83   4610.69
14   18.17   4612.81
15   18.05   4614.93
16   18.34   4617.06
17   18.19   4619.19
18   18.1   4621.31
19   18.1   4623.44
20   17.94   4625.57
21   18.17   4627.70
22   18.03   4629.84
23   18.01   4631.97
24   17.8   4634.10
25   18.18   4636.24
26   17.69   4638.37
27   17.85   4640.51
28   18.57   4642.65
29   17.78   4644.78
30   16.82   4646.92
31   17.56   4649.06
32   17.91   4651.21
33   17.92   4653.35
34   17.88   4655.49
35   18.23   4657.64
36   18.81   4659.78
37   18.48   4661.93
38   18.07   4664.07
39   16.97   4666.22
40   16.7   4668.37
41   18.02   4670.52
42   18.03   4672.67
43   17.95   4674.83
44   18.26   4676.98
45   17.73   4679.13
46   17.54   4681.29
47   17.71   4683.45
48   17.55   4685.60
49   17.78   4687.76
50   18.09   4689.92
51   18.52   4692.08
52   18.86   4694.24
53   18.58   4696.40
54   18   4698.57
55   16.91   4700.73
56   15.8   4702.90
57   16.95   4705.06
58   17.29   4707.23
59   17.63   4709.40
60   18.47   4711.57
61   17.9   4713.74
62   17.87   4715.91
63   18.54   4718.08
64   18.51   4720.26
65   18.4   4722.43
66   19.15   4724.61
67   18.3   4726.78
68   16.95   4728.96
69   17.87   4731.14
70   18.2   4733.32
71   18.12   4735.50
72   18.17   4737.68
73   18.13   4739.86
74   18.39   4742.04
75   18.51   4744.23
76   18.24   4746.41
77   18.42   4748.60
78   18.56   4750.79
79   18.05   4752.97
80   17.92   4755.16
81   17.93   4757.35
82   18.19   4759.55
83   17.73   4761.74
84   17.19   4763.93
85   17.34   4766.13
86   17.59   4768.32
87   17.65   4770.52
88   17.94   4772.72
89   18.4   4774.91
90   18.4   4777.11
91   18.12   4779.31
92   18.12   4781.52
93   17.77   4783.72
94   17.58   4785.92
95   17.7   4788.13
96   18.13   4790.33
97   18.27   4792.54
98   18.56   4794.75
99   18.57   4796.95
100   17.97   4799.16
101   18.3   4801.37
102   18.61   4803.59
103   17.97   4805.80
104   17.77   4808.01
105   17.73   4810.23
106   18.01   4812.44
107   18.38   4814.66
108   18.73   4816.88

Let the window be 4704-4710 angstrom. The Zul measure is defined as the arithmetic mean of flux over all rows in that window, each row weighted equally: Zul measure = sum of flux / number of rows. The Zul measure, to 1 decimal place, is 17.3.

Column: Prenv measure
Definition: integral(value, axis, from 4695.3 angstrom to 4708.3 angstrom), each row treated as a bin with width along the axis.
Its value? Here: 224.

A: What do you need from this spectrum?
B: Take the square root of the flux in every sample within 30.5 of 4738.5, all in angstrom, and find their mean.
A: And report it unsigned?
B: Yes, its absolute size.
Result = 4.252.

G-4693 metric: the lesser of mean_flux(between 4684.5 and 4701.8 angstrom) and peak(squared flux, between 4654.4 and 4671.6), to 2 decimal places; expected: 18.04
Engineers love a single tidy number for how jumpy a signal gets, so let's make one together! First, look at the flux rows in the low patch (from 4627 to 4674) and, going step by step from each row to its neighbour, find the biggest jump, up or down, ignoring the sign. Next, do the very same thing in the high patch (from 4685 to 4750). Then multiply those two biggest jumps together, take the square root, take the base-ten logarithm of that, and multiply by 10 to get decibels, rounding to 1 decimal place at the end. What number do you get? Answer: 1.3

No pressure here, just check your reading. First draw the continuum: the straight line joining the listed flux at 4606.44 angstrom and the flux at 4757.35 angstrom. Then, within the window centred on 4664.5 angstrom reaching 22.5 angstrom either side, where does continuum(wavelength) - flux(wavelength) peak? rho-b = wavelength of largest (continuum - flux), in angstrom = 4668.37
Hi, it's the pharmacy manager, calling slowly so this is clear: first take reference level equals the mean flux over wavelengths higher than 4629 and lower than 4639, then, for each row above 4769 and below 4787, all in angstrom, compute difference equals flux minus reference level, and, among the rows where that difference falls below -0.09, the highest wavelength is 4785.92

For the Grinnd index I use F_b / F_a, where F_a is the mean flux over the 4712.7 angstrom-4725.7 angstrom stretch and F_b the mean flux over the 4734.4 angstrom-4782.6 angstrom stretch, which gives 0.981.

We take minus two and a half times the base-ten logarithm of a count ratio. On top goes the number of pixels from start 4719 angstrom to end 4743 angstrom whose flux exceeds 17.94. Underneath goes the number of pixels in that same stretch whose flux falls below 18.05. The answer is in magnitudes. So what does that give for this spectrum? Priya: -1.6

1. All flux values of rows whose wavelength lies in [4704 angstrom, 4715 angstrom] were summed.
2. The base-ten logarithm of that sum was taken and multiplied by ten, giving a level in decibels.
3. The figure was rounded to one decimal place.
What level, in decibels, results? 19.5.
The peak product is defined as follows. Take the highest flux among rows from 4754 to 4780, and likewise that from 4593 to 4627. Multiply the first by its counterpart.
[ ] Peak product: 346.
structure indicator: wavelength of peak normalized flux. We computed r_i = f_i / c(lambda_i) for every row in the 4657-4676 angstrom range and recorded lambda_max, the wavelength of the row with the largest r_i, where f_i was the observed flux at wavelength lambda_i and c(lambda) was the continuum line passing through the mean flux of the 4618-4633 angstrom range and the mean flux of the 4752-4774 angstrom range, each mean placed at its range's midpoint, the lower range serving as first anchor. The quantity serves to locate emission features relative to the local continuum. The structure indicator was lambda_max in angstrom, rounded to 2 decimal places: 4659.78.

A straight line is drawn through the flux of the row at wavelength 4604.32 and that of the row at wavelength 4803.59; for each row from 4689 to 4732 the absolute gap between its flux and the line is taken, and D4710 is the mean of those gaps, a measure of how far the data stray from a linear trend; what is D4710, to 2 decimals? 0.62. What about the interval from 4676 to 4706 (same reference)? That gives 0.63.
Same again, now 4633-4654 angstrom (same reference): 0.28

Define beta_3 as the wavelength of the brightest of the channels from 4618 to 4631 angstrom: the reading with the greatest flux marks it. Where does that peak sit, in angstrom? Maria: 4619.19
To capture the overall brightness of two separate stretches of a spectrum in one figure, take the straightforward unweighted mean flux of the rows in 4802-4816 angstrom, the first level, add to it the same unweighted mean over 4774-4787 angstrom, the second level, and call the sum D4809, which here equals 36.1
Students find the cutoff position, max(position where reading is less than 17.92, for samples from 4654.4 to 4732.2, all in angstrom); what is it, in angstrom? 4731.14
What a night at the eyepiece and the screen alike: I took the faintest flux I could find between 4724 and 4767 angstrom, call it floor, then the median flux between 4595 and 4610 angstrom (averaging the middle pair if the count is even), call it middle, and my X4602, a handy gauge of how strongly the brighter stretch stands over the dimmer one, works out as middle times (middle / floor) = 18.1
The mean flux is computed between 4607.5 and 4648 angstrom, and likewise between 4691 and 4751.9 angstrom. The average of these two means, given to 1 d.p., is 18.1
